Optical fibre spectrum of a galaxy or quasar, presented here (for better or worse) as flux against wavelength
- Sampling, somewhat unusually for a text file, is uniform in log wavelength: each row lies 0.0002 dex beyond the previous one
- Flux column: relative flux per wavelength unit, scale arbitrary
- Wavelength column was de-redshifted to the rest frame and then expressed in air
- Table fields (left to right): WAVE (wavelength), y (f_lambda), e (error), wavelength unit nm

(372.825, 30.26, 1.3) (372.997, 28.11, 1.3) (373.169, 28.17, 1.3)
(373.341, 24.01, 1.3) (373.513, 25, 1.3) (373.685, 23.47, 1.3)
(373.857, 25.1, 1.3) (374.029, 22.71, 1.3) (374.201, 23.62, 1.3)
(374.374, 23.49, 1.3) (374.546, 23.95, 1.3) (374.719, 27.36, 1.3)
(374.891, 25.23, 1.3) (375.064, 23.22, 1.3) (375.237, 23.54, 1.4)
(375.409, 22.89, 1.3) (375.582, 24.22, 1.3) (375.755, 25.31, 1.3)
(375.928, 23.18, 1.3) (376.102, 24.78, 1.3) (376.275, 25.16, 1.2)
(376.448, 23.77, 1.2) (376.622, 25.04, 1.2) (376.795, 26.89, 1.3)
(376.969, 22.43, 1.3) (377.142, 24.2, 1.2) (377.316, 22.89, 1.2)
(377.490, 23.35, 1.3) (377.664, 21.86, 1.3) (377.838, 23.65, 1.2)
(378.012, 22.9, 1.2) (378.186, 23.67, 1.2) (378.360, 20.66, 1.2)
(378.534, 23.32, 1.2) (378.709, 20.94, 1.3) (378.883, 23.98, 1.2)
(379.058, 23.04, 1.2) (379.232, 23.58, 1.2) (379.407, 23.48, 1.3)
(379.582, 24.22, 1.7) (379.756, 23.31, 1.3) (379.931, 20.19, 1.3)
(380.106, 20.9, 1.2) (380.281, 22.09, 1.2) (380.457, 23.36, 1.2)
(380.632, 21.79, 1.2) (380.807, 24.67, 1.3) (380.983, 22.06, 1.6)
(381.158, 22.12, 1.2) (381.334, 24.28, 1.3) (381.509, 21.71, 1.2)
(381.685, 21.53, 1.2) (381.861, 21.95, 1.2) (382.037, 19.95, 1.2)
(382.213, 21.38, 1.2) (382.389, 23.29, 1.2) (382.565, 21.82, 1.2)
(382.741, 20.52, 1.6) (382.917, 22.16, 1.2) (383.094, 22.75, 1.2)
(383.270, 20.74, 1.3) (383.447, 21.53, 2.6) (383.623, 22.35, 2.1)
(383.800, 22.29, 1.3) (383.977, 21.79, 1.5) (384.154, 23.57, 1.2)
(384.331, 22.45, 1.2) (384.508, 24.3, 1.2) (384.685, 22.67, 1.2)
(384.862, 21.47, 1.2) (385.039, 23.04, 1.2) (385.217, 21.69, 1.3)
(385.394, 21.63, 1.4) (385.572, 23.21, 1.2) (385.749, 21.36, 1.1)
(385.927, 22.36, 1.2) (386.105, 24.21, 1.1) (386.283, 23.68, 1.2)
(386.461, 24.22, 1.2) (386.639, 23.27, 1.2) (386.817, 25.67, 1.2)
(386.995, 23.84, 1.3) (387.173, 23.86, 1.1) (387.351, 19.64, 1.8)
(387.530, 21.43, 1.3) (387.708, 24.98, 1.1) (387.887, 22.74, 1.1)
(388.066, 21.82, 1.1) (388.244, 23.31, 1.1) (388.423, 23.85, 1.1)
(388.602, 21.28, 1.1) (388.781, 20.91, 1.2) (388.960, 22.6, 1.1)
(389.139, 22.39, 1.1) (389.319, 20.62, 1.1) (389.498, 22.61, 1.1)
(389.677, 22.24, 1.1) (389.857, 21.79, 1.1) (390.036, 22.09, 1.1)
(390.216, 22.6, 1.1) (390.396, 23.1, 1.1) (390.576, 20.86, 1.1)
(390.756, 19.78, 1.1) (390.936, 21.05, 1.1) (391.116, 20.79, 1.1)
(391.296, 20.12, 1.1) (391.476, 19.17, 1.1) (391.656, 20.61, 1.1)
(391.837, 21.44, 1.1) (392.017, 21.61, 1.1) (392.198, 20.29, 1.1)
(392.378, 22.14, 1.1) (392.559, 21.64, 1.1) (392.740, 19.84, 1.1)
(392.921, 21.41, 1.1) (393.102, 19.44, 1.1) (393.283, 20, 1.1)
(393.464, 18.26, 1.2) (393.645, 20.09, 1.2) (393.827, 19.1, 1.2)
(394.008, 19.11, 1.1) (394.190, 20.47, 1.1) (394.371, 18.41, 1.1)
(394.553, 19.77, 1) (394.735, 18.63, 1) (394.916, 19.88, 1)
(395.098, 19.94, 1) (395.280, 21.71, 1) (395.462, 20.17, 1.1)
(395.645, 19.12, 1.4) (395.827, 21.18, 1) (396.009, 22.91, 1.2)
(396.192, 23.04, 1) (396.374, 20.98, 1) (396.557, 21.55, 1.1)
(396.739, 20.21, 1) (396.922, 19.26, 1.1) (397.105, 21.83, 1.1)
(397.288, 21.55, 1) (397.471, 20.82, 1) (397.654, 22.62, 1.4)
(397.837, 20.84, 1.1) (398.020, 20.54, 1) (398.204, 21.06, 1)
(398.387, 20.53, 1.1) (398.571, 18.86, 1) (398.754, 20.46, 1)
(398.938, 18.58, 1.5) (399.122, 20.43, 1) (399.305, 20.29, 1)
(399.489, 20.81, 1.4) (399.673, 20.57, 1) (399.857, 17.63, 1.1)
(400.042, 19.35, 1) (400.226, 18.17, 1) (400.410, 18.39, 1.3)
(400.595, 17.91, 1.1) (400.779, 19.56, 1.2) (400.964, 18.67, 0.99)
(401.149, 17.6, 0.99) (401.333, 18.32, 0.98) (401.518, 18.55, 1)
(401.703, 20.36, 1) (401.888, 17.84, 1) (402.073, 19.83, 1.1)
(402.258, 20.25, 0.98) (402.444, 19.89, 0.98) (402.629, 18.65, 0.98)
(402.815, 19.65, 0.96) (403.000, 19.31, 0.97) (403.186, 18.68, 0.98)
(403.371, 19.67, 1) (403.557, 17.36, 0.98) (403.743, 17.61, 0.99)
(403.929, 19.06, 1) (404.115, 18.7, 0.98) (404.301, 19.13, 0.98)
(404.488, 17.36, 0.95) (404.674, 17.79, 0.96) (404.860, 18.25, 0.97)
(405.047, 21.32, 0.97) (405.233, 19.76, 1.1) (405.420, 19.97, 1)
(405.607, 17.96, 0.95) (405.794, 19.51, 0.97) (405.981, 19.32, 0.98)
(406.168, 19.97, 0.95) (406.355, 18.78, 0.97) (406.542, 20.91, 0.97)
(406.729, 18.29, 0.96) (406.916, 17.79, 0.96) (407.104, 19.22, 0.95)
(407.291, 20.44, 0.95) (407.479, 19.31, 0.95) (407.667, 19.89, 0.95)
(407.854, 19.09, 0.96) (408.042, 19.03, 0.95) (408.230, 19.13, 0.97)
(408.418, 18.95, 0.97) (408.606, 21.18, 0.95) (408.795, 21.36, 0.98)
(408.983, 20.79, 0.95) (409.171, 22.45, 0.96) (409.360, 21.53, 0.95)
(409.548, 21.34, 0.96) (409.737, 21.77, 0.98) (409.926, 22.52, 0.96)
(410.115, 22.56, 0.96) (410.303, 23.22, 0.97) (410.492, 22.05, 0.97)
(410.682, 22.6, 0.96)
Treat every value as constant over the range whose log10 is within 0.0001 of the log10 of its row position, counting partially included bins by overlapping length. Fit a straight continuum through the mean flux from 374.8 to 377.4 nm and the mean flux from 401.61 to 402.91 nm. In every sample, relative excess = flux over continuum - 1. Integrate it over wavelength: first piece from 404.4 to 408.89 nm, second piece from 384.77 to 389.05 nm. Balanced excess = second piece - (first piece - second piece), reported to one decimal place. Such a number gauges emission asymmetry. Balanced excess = 0.0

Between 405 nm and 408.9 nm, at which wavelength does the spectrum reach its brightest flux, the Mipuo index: 408.795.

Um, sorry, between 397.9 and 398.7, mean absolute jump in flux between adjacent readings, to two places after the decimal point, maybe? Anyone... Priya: 0.91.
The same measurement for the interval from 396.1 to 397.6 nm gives 1.21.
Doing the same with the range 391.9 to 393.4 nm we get 1.37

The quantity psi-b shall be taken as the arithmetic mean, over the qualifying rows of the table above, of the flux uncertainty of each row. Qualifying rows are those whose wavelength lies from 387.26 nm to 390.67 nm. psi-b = 1.15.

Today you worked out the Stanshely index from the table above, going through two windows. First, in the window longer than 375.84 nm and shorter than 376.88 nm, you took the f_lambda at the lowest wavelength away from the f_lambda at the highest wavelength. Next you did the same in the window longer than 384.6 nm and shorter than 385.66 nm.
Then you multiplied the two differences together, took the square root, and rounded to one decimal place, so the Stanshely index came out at 1.4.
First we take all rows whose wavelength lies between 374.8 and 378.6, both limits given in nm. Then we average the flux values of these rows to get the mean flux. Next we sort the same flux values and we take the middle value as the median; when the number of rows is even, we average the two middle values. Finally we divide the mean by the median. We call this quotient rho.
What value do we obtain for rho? 1.01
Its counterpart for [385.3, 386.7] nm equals 0.99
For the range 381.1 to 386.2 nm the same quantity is 1.00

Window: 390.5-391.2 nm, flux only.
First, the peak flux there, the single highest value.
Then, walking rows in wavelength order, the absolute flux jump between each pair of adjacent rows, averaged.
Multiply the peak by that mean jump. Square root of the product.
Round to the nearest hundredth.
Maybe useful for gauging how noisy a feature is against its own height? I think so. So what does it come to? 4.28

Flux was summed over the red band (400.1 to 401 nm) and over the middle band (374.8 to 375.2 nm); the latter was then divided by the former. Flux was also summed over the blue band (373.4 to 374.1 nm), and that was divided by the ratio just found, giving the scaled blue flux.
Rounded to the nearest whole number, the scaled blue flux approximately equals 184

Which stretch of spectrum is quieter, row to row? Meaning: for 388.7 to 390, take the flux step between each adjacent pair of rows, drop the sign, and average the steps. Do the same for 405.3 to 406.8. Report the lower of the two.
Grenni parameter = 1.08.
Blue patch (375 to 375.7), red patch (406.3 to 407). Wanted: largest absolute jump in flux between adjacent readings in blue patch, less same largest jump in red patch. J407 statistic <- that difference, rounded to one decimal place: -1.3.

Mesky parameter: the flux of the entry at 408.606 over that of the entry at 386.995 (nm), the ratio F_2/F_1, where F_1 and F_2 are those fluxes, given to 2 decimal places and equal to 0.89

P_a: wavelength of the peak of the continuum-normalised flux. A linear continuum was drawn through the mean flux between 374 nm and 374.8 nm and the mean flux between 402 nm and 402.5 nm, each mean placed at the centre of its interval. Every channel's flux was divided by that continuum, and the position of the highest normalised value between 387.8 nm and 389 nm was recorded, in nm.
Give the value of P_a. 388.423 nm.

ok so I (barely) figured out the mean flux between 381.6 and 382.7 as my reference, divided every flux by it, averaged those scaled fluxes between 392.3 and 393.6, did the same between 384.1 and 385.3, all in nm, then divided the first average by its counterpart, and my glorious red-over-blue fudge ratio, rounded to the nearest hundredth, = 0.90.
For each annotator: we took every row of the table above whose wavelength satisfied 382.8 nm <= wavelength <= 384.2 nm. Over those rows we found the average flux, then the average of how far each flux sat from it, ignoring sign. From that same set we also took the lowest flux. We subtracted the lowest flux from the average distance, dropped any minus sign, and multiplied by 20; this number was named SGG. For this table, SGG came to 403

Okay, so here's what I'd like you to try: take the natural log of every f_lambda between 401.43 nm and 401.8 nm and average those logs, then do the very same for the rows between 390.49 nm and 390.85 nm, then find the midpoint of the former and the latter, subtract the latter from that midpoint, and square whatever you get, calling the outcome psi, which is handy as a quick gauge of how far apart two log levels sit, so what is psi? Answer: 0.0005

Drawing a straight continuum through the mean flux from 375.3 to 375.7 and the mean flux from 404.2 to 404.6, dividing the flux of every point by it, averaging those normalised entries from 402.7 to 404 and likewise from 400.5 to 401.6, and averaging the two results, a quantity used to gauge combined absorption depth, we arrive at 1.00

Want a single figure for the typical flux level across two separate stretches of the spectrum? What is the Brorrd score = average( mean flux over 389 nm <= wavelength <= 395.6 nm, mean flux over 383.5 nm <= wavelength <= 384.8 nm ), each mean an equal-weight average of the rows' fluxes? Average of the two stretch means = 21.7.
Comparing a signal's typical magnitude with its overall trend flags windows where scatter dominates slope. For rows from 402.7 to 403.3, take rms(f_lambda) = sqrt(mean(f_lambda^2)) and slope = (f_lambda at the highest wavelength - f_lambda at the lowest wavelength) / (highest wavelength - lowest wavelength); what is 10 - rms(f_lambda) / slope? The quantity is 17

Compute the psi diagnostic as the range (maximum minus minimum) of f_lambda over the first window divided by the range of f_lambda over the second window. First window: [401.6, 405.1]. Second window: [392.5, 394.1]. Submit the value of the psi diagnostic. 1.2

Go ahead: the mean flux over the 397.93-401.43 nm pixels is 19.4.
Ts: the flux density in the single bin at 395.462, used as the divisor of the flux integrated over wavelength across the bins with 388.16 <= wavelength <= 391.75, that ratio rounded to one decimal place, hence 3.8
